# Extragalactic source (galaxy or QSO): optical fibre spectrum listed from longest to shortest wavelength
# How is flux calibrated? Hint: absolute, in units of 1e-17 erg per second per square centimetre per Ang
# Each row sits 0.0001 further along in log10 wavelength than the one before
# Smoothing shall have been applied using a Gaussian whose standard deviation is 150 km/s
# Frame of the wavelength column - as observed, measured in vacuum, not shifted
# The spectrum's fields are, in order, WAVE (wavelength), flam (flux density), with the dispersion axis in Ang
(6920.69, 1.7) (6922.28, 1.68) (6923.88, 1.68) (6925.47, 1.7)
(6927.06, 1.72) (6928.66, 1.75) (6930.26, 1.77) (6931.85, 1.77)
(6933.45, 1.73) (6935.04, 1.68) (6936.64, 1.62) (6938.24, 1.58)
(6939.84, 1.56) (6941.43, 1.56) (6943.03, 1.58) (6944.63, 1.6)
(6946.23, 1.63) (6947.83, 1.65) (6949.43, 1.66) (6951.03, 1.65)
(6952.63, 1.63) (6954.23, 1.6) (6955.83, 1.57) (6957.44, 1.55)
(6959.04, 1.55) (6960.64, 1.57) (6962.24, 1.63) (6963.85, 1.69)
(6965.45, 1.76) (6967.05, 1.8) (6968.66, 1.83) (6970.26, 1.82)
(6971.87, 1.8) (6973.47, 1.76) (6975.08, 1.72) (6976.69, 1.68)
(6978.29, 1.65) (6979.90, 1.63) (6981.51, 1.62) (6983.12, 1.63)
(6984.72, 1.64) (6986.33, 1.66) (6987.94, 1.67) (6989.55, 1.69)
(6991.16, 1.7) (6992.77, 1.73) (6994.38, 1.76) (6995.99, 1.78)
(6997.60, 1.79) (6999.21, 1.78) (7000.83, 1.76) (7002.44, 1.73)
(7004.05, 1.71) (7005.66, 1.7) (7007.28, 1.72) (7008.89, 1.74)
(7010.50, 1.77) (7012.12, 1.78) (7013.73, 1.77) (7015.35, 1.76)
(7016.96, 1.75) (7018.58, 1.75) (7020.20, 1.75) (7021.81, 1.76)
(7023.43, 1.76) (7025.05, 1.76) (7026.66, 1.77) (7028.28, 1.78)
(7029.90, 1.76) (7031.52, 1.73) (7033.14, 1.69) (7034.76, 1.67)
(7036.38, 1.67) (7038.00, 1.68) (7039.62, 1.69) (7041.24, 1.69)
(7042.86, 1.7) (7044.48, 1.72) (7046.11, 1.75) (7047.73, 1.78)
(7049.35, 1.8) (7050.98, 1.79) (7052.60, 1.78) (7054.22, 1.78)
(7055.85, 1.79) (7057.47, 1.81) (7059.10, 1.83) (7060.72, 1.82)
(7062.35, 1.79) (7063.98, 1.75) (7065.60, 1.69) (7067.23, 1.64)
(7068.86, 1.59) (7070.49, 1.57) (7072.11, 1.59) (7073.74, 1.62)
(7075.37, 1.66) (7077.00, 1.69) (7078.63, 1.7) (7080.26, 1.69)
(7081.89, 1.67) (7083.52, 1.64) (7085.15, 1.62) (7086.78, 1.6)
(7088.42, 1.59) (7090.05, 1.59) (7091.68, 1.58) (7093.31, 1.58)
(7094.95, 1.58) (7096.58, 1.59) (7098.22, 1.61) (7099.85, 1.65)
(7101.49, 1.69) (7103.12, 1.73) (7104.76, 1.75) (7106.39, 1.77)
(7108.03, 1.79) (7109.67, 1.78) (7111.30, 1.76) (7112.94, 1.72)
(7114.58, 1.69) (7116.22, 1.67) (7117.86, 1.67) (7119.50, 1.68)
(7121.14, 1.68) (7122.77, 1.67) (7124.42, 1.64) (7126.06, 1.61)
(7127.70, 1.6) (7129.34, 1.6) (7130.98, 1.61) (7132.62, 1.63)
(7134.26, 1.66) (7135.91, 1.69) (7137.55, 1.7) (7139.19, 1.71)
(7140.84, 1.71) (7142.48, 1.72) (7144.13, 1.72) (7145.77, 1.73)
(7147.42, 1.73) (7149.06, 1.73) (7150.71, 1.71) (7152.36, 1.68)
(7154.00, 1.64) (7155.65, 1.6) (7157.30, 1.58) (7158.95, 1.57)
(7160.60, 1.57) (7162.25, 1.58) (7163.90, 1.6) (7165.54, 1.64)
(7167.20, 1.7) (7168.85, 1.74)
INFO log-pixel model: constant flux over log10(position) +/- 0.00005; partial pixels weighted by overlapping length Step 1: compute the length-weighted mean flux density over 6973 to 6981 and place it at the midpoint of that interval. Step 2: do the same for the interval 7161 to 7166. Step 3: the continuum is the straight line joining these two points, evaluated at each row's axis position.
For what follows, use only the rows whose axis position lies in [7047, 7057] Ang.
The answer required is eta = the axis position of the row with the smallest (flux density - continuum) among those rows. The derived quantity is 7047.73 Ang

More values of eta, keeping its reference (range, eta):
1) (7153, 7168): 7158.95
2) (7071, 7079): 7072.11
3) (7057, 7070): 7068.86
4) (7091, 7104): 7091.68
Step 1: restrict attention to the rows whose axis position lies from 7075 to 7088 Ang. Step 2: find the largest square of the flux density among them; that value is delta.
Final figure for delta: 2.89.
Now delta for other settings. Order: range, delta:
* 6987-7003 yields 3.20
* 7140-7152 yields 2.99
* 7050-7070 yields 3.35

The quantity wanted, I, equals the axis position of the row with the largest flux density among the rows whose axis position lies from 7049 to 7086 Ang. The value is 7059.10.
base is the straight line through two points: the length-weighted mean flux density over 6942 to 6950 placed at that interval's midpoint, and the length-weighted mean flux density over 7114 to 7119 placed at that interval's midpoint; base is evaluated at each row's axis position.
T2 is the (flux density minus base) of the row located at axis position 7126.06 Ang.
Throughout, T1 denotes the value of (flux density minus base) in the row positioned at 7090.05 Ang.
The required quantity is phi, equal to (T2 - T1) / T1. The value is -0.1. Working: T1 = -0.08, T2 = -0.07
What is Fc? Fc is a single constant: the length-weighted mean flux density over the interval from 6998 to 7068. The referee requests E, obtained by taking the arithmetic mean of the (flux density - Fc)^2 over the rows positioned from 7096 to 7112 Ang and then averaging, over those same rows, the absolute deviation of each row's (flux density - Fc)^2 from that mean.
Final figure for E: 0.0069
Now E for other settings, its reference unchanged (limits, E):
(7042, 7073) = 0.0069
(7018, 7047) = 0.0018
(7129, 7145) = 0.0066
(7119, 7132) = 0.0068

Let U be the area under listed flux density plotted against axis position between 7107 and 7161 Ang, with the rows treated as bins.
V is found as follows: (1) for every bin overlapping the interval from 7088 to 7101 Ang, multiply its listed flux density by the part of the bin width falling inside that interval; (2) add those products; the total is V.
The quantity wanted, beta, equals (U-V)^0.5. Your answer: 8.3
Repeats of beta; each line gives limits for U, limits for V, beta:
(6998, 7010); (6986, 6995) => 2.4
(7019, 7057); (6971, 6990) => 5.9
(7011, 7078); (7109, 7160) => 5.5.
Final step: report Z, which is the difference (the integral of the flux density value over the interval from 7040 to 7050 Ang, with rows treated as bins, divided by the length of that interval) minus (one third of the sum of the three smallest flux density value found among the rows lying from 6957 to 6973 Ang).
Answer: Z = 0.18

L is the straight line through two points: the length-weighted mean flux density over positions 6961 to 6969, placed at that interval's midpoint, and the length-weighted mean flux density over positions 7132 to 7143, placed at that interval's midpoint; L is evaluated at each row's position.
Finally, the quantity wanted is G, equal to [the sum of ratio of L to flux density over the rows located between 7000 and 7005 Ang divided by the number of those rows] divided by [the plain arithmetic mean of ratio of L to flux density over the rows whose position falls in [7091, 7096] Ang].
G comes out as 0.92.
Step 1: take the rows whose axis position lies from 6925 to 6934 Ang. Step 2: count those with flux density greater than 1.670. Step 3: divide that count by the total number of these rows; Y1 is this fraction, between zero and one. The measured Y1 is 1.00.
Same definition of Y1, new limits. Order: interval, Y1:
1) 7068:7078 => 0.17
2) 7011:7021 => 1.00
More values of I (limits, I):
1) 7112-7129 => 7112.94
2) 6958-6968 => 6967.05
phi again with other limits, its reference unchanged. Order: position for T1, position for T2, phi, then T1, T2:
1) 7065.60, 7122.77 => -1.2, 0.03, -0.01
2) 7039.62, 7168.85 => 0.2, 0.04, 0.05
